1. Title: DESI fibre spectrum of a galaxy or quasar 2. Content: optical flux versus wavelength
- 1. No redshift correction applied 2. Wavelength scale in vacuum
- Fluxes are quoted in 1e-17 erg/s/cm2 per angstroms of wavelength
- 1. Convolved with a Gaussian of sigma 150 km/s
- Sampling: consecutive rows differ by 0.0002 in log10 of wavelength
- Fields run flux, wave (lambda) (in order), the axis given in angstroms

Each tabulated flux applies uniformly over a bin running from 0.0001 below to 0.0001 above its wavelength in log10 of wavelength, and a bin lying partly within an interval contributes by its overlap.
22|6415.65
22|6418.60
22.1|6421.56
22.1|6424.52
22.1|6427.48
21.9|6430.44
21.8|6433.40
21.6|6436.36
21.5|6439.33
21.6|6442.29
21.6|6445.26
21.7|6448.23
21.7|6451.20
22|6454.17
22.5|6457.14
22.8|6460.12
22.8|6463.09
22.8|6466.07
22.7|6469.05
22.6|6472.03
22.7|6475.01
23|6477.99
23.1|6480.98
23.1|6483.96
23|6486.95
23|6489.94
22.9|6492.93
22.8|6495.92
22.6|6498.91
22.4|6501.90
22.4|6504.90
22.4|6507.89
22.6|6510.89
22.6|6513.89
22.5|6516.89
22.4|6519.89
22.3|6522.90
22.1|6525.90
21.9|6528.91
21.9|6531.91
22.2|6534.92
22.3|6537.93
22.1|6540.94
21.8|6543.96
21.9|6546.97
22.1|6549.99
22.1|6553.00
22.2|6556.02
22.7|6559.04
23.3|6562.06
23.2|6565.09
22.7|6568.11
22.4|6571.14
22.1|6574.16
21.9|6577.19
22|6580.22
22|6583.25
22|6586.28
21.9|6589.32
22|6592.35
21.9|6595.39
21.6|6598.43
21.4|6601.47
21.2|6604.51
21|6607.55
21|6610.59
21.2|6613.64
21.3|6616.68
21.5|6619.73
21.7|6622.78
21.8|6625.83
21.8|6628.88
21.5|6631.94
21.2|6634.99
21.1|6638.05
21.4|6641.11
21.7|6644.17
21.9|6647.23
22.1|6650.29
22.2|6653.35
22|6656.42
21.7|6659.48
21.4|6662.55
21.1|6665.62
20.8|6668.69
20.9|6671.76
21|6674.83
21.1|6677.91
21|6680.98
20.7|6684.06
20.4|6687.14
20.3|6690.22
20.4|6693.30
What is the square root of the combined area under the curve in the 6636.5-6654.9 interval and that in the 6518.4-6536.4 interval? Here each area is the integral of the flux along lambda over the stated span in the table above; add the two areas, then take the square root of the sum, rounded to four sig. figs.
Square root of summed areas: 28.25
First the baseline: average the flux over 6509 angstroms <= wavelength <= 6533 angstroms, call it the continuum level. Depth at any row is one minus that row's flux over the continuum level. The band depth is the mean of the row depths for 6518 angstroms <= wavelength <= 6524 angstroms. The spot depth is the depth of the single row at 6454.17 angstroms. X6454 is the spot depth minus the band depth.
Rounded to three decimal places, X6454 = 0.016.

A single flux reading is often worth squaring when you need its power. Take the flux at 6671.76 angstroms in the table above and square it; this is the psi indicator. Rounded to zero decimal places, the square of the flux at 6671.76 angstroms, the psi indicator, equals 437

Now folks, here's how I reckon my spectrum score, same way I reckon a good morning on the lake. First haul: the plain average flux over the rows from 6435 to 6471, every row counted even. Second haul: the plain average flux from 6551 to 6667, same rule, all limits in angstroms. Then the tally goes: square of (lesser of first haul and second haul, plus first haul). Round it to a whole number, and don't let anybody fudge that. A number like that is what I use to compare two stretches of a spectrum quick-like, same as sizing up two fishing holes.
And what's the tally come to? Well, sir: 1930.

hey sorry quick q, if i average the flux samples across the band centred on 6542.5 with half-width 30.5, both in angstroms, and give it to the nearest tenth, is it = 22.3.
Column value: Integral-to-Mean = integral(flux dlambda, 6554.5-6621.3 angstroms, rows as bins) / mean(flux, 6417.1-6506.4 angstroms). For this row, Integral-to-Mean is 65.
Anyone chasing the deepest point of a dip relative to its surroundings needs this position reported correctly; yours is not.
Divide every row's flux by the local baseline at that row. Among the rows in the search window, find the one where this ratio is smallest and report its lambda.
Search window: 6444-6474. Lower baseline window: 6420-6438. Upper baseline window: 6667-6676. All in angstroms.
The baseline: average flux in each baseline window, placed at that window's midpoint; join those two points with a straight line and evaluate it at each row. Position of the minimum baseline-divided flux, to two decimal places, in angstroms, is 6445.26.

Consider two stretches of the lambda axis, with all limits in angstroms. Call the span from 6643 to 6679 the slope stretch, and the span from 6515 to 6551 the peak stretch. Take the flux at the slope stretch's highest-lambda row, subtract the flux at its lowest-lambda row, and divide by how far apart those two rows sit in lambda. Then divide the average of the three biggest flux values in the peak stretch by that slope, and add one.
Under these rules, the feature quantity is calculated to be -1259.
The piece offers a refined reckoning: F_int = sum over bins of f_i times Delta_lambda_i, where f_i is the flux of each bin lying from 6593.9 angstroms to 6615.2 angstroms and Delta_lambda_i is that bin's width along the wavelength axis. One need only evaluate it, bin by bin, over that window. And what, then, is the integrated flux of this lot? 454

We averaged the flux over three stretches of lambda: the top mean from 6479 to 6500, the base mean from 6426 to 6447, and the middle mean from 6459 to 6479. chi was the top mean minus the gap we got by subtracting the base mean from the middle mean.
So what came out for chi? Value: 21.9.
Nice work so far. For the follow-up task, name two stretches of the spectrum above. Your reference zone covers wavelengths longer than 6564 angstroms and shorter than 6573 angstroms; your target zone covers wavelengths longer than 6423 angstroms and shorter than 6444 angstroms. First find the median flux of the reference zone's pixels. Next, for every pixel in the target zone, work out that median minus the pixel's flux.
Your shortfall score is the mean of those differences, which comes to 0.90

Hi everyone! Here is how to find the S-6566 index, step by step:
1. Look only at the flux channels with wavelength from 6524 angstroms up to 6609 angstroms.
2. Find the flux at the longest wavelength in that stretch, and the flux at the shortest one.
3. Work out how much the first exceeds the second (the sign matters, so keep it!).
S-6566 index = -1.10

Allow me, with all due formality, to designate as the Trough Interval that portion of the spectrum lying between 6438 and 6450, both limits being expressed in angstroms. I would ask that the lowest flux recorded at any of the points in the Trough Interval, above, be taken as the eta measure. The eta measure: 21.5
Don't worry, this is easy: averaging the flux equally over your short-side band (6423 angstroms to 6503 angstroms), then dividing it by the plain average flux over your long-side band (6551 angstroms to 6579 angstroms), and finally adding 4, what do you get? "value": 4.99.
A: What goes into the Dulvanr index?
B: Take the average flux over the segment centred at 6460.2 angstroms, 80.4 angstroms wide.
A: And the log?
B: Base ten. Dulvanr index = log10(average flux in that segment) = 1.35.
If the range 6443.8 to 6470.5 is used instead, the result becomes 1.35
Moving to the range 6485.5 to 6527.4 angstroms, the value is 1.35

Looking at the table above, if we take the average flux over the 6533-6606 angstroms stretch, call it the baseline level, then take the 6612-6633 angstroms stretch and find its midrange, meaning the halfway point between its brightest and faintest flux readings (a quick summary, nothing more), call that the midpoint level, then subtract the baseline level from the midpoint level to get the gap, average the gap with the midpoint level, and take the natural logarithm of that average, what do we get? 2.35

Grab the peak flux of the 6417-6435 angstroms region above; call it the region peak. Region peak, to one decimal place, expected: 22.1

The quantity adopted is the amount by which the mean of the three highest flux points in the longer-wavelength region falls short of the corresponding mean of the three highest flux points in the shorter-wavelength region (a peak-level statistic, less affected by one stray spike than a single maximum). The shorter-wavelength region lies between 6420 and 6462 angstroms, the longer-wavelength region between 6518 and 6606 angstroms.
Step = -0.60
